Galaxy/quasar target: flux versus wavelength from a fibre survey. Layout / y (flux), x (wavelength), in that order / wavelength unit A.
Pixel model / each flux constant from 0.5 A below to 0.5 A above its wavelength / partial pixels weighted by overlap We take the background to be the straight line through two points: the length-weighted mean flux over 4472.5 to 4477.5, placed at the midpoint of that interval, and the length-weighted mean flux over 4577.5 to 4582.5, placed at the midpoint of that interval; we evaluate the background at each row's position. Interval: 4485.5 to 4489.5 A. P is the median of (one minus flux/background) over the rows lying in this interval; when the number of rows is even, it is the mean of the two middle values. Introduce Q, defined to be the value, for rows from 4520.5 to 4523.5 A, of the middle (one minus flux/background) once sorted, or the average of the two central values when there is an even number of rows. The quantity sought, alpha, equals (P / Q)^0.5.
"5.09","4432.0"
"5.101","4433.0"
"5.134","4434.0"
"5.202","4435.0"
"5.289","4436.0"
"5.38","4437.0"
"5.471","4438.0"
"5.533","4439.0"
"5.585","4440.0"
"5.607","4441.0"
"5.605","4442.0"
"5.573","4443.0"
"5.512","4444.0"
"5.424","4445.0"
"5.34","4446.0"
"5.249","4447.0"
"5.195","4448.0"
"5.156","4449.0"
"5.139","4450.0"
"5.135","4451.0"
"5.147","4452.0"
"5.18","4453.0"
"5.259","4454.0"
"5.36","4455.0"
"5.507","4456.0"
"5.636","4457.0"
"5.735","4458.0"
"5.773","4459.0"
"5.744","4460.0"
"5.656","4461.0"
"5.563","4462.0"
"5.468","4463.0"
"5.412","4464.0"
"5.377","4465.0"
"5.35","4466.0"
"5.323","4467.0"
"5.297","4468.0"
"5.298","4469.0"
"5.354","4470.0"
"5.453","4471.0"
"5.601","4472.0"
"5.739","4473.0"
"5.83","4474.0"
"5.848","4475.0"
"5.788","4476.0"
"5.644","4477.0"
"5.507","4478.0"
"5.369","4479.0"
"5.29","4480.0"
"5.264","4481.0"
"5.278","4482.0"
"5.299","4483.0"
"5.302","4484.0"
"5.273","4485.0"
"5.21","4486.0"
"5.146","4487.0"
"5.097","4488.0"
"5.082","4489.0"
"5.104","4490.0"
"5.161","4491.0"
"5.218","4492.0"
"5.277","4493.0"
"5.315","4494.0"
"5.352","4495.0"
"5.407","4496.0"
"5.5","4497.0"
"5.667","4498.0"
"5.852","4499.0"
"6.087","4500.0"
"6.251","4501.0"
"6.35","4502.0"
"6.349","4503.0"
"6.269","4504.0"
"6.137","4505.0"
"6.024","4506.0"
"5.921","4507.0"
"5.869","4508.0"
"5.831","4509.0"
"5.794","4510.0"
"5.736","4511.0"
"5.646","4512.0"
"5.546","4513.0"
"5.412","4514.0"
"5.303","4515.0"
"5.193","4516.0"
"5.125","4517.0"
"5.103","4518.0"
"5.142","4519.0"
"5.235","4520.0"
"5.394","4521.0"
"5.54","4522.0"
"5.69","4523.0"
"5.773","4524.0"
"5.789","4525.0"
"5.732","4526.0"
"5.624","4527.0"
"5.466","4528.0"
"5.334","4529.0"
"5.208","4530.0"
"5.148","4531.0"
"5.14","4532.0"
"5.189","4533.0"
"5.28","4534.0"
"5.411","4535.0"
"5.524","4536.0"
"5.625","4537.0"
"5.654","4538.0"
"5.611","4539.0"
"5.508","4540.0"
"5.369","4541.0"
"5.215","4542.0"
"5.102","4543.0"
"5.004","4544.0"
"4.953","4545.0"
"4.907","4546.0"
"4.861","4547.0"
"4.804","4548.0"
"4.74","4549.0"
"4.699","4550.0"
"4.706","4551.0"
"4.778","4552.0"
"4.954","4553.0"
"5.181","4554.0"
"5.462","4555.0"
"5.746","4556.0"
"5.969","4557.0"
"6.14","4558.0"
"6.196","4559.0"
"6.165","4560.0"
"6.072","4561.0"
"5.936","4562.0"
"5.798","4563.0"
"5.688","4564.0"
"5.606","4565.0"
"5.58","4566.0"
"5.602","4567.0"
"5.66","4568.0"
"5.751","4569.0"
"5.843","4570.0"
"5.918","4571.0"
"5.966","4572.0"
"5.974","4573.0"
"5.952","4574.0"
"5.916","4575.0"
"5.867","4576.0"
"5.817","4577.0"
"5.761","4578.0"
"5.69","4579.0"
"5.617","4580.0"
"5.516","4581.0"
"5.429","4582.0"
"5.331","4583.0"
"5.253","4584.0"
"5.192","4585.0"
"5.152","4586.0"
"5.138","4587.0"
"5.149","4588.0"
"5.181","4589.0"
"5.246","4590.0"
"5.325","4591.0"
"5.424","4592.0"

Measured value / 2.0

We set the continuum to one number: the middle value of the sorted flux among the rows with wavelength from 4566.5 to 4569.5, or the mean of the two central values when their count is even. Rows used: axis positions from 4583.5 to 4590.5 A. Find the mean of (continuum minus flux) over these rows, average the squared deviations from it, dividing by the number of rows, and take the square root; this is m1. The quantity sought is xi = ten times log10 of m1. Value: -14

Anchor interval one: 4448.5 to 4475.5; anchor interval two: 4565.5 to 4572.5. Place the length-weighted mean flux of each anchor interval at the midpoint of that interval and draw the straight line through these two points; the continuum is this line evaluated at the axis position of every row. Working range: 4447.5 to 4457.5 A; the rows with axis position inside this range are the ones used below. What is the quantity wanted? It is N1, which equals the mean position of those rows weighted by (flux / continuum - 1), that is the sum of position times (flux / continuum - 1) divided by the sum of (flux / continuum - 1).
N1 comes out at 4450.1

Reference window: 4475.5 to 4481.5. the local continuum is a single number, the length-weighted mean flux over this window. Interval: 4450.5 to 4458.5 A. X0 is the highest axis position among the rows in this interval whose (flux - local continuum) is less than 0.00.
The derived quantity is 4455.0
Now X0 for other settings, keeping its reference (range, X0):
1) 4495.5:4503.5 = 4496.0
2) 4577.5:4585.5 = 4585.0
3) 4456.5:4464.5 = 4464.0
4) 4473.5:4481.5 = 4481.0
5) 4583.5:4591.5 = 4591.0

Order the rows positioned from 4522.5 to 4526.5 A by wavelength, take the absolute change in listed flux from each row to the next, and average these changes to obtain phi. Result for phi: 0.05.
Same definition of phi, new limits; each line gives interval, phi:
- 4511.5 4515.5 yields 0.11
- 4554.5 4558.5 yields 0.23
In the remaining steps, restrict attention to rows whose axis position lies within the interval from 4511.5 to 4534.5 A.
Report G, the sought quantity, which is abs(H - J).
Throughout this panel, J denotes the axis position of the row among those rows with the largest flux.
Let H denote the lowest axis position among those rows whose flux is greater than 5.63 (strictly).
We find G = 13 A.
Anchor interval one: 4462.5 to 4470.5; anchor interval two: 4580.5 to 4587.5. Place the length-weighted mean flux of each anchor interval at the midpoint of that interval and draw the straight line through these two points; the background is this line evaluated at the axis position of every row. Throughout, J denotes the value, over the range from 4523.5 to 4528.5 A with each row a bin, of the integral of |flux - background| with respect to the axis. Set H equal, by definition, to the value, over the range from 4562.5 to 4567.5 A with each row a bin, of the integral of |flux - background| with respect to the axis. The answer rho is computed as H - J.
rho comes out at 0.0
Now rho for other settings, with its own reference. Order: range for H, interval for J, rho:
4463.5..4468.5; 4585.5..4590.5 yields -0.4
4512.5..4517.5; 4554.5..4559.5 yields -2.3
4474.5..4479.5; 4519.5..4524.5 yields 0.2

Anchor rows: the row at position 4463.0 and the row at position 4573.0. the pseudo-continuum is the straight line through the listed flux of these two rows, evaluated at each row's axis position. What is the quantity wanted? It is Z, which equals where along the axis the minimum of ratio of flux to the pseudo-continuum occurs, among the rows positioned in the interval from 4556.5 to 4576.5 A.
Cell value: 4566.0 A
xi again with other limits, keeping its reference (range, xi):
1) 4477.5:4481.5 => -10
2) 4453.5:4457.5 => -8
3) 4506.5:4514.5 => -8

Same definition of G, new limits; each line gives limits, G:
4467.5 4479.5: 2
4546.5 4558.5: 2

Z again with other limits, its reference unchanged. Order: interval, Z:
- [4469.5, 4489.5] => 4489.0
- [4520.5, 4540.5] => 4532.0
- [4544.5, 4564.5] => 4550.0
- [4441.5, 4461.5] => 4451.0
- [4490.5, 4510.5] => 4491.0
